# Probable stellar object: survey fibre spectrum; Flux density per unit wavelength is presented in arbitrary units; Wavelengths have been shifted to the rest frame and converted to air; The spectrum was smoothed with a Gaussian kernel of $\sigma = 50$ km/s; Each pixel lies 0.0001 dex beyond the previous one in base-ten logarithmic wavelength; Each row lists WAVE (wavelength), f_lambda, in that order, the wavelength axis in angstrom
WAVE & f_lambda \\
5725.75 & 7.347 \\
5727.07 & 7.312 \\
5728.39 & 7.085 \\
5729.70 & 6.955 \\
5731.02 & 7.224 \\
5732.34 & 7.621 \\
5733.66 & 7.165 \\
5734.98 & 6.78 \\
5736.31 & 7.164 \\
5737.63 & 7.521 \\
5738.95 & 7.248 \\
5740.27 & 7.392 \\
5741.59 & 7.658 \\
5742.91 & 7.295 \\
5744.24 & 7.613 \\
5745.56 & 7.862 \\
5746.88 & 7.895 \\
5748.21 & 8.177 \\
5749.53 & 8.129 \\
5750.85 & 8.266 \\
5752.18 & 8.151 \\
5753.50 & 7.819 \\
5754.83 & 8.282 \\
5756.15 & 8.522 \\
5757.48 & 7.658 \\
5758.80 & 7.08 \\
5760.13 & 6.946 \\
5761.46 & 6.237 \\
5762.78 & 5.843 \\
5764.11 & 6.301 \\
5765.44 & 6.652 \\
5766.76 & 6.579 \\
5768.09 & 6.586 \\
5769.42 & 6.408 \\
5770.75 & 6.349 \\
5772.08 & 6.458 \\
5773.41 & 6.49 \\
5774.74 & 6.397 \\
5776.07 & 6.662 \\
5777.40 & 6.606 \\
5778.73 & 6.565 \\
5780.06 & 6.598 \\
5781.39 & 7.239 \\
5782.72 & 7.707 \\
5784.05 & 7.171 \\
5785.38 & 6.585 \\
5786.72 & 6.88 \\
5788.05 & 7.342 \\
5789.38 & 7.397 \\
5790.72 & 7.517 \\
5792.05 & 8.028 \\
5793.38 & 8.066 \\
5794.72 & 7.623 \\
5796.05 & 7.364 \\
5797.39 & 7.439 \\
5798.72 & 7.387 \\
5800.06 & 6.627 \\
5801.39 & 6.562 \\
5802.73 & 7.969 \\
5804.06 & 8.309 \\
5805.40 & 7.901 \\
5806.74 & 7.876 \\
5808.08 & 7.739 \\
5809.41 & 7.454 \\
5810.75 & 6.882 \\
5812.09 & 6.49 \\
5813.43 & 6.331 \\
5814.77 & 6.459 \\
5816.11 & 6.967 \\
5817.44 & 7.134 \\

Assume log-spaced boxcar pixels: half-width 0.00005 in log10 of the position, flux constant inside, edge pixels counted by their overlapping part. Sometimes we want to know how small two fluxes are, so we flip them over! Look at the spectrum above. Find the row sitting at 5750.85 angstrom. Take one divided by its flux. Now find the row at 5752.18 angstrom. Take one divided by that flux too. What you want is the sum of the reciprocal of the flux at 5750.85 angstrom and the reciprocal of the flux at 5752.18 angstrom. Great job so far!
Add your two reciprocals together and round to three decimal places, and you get 0.244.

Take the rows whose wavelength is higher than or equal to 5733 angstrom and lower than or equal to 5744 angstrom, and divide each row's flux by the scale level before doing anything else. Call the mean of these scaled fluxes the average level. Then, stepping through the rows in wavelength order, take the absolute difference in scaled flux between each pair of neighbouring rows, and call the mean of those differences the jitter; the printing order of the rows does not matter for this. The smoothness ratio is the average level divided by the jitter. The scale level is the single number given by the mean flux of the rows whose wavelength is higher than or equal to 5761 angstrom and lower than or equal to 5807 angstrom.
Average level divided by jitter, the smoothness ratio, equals 23.5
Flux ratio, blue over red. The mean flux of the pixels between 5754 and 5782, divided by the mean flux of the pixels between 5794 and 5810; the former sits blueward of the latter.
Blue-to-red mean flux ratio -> 0.90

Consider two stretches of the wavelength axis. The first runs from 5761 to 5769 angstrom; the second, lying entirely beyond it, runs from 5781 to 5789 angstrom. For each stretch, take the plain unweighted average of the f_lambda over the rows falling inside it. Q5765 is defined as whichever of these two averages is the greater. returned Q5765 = 7.2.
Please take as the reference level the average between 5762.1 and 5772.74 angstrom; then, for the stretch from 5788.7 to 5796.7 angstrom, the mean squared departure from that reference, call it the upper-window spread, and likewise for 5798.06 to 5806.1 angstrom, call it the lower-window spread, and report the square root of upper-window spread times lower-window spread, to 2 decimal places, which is 1.63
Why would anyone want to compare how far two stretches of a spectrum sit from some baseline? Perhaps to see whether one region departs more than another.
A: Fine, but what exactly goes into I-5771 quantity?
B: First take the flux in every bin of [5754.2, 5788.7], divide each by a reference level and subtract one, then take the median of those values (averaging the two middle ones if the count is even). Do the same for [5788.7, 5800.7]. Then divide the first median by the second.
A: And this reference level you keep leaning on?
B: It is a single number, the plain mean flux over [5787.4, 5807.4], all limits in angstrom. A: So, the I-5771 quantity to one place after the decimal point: 7.9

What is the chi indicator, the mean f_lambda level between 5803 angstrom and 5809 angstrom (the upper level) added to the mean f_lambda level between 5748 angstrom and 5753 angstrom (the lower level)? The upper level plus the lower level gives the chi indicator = 16.1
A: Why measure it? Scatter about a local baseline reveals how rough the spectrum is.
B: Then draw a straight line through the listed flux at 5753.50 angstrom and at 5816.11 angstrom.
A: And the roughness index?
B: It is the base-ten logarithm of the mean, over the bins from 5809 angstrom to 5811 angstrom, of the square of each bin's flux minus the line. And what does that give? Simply -1.0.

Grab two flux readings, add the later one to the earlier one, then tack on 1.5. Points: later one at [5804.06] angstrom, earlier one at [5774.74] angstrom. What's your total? 16.2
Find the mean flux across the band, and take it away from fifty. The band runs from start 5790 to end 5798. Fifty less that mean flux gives 42.3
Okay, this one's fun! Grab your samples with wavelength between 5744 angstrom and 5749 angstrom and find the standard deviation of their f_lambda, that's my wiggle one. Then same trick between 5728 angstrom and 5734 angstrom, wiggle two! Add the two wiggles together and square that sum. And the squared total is 0.2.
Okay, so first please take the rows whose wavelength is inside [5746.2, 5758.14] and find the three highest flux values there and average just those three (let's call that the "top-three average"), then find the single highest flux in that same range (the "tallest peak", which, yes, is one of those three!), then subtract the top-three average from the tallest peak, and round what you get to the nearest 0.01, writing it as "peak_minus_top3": 0.17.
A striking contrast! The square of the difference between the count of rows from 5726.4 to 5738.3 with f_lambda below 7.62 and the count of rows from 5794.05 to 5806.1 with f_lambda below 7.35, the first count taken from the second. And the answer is 36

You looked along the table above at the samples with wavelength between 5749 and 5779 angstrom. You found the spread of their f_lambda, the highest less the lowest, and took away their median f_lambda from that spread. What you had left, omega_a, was -3.9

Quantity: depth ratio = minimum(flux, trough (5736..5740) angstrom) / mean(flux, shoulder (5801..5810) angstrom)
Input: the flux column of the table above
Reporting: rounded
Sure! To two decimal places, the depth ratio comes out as 0.93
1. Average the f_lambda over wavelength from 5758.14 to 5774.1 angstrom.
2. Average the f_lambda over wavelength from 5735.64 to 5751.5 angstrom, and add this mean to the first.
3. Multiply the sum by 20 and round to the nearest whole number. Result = 284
